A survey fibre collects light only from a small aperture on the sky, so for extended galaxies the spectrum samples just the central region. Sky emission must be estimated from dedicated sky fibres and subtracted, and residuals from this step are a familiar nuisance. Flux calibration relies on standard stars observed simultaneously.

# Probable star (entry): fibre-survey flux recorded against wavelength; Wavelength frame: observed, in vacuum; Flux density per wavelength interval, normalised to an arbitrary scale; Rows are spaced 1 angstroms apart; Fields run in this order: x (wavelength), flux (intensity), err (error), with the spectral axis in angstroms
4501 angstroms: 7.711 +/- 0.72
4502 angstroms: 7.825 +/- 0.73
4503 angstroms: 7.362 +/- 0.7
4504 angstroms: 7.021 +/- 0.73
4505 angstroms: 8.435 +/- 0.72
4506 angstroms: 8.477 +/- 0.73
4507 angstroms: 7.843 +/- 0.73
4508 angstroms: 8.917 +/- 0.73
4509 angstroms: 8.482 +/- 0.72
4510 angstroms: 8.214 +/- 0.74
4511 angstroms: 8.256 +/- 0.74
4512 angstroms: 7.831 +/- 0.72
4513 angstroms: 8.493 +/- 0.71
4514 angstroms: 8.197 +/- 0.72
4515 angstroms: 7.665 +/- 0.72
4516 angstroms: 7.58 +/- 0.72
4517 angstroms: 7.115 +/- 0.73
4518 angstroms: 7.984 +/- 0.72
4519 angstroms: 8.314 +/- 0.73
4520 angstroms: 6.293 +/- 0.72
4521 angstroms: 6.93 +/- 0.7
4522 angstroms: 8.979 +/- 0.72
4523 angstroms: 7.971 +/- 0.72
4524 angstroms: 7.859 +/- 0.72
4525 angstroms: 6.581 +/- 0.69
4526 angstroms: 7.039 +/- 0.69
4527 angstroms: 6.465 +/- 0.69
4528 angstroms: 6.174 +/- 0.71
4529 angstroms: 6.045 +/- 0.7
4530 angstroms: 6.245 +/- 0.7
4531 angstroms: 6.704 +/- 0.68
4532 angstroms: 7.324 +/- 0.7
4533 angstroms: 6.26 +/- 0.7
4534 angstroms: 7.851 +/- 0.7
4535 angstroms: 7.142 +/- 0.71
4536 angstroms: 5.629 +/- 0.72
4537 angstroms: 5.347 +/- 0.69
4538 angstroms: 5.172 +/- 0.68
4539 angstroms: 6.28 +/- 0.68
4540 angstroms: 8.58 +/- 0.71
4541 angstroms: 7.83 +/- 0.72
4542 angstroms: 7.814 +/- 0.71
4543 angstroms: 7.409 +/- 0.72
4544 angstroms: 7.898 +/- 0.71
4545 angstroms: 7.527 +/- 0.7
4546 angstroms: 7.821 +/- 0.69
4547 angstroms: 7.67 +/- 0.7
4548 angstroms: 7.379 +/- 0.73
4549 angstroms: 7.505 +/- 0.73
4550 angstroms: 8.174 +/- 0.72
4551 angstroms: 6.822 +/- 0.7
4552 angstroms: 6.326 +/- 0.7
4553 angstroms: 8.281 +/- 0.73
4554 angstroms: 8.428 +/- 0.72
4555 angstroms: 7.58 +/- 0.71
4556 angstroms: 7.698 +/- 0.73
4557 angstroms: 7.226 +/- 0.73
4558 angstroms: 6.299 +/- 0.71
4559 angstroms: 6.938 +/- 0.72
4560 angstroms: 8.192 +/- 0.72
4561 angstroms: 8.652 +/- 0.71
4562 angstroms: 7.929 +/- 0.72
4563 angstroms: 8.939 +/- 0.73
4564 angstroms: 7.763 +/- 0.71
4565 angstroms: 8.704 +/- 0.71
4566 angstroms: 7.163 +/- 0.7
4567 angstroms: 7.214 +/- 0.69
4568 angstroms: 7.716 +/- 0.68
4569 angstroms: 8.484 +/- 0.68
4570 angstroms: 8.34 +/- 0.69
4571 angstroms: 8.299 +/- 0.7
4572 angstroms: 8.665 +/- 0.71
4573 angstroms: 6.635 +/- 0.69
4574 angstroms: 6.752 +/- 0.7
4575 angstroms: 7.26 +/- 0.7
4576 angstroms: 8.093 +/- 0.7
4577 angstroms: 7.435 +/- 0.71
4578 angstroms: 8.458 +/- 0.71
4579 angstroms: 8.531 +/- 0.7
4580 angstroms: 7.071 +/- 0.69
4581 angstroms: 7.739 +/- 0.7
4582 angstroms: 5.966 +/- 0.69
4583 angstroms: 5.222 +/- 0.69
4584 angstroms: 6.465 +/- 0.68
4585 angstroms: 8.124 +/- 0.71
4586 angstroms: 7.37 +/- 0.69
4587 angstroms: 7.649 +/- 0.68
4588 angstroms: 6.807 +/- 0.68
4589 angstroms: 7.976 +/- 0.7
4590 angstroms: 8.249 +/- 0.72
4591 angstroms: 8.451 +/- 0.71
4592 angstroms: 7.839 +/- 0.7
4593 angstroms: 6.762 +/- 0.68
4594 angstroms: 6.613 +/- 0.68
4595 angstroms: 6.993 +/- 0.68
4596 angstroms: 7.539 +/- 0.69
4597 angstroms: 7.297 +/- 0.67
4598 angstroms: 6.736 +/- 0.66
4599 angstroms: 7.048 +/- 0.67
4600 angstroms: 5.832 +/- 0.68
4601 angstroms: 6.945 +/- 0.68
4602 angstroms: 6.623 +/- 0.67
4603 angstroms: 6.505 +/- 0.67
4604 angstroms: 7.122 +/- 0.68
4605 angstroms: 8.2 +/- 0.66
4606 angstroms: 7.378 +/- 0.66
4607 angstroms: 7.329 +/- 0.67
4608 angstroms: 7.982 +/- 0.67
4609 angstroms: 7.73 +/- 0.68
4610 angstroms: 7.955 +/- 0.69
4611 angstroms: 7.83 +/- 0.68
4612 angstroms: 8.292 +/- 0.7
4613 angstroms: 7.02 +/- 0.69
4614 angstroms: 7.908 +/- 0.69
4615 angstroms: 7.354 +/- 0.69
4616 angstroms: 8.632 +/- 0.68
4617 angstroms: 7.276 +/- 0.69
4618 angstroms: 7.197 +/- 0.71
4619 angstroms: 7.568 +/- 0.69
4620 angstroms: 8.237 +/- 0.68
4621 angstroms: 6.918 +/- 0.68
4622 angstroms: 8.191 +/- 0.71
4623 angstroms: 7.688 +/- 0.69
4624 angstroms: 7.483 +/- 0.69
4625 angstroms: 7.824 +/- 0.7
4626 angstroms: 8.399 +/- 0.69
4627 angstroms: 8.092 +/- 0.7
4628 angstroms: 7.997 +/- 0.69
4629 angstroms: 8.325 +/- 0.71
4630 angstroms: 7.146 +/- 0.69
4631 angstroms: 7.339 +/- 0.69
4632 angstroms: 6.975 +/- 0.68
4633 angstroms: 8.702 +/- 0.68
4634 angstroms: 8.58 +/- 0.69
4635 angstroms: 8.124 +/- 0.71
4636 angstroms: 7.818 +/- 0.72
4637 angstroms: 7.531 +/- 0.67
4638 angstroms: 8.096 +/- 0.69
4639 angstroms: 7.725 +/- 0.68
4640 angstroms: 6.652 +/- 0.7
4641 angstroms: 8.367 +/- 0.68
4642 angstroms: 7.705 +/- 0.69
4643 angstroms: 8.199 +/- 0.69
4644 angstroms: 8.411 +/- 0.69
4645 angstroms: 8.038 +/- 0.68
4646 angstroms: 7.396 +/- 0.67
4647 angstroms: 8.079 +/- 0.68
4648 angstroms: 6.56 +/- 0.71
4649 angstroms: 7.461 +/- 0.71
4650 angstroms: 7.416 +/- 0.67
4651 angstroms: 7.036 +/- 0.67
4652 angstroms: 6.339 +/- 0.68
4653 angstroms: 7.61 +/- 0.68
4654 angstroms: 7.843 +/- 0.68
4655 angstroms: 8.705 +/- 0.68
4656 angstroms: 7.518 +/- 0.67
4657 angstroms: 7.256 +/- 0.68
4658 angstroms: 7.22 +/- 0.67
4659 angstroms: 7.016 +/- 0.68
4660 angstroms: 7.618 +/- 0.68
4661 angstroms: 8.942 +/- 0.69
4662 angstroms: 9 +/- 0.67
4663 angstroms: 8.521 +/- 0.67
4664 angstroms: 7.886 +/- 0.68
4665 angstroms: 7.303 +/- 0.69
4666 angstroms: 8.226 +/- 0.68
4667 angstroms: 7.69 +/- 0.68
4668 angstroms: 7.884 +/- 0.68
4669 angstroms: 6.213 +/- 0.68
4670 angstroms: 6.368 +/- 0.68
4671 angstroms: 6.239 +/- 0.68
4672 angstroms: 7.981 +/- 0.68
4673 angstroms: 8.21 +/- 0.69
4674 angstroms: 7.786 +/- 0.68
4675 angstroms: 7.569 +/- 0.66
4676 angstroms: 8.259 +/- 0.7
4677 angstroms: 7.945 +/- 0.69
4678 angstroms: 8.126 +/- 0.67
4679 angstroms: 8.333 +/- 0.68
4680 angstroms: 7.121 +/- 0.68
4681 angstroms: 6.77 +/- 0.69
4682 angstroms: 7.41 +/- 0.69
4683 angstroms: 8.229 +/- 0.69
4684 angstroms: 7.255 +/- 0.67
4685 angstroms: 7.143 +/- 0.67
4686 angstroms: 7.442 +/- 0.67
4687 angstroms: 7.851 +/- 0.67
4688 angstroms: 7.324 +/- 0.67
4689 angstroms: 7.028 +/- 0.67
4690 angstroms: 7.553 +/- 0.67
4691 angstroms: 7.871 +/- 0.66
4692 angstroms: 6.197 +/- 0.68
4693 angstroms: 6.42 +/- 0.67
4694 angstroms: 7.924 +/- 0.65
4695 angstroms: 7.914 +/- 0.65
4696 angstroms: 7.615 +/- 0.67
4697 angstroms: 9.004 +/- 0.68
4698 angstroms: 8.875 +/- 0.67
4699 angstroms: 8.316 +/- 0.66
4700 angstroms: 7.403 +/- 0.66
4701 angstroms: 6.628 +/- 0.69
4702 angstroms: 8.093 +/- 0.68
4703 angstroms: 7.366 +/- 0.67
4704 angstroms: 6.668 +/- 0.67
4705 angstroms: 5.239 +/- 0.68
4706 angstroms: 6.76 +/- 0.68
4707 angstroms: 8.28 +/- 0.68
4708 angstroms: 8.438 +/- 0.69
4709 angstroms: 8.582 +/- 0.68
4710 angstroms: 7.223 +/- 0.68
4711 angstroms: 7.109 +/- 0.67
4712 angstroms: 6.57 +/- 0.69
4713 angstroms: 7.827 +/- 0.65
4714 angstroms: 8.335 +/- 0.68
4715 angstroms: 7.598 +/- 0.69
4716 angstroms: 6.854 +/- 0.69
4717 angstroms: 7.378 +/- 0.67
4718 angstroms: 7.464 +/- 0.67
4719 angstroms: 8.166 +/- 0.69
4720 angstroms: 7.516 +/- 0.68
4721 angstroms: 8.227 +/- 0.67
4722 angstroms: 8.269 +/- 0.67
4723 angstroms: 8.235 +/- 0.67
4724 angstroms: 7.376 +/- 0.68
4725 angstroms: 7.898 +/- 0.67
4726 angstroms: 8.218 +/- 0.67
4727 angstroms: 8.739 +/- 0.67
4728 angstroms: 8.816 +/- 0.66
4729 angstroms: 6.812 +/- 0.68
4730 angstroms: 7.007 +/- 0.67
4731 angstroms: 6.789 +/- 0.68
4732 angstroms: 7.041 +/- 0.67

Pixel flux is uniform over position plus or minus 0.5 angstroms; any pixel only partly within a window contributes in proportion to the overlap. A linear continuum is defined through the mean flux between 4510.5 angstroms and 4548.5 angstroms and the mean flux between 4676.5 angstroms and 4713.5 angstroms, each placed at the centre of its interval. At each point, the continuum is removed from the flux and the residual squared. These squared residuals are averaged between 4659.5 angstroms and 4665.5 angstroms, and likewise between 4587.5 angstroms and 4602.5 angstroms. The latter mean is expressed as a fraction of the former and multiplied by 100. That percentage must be 51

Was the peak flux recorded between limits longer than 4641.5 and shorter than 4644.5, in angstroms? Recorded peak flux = 8.411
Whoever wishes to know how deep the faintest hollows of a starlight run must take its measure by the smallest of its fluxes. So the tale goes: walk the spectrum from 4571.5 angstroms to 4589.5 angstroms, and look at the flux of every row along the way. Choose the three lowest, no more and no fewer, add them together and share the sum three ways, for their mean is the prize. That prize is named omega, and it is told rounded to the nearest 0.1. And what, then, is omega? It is 5.9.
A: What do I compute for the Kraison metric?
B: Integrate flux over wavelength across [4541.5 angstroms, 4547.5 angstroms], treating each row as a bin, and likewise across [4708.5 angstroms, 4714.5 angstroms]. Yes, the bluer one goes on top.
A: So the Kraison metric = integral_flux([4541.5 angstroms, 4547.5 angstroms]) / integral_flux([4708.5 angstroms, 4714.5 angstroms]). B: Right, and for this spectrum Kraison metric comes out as 1.01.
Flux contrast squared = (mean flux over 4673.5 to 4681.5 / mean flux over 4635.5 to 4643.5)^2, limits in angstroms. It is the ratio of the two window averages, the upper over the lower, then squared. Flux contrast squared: 0.99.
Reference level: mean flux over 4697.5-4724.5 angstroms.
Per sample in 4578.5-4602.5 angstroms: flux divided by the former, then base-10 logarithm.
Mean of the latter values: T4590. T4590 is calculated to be -0.028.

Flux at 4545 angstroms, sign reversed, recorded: -7.5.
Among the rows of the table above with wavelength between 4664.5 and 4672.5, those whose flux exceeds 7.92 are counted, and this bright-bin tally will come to 2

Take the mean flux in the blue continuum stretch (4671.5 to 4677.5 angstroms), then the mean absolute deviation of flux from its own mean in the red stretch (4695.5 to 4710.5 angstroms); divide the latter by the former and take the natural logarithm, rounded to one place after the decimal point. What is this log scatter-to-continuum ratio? -2.3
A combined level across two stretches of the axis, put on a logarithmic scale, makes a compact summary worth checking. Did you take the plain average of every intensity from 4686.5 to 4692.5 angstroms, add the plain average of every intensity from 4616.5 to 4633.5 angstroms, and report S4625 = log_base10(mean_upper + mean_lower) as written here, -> 1.177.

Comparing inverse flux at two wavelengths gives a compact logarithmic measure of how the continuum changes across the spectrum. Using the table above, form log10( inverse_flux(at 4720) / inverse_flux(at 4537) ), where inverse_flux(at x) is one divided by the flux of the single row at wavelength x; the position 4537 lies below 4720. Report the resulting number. -0.15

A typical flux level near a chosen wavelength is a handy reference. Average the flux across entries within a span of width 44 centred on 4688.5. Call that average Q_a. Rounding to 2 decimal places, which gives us 7.51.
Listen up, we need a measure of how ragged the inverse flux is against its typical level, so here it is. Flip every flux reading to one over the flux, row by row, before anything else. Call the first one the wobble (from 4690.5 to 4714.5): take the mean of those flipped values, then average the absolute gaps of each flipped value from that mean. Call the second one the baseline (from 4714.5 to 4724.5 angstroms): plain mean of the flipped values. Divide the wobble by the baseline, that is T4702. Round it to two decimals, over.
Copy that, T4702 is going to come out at 0.11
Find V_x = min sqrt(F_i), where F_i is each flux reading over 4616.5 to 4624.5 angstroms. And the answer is 2.63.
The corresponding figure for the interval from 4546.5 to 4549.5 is 2.72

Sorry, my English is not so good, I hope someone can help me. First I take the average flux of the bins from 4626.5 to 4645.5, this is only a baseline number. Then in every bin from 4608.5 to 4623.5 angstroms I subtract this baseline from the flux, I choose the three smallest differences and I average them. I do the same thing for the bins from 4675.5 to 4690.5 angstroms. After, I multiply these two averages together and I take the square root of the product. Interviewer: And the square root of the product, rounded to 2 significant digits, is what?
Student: 0.88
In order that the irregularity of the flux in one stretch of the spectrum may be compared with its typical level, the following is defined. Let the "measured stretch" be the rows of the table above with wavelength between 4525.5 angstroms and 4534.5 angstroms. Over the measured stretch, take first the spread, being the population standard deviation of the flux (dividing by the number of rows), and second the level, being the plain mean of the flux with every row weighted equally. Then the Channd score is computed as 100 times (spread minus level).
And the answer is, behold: -610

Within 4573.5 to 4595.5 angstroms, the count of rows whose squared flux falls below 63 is 15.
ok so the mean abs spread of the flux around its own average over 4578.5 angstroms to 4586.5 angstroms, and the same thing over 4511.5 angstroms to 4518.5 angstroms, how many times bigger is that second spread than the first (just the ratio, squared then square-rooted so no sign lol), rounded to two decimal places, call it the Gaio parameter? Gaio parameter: 0.38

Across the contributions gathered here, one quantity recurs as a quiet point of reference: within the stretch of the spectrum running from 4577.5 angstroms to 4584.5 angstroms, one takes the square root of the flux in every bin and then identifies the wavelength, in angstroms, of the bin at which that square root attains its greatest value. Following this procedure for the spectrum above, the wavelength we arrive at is 4579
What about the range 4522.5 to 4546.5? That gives 4540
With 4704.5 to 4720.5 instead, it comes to 4709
